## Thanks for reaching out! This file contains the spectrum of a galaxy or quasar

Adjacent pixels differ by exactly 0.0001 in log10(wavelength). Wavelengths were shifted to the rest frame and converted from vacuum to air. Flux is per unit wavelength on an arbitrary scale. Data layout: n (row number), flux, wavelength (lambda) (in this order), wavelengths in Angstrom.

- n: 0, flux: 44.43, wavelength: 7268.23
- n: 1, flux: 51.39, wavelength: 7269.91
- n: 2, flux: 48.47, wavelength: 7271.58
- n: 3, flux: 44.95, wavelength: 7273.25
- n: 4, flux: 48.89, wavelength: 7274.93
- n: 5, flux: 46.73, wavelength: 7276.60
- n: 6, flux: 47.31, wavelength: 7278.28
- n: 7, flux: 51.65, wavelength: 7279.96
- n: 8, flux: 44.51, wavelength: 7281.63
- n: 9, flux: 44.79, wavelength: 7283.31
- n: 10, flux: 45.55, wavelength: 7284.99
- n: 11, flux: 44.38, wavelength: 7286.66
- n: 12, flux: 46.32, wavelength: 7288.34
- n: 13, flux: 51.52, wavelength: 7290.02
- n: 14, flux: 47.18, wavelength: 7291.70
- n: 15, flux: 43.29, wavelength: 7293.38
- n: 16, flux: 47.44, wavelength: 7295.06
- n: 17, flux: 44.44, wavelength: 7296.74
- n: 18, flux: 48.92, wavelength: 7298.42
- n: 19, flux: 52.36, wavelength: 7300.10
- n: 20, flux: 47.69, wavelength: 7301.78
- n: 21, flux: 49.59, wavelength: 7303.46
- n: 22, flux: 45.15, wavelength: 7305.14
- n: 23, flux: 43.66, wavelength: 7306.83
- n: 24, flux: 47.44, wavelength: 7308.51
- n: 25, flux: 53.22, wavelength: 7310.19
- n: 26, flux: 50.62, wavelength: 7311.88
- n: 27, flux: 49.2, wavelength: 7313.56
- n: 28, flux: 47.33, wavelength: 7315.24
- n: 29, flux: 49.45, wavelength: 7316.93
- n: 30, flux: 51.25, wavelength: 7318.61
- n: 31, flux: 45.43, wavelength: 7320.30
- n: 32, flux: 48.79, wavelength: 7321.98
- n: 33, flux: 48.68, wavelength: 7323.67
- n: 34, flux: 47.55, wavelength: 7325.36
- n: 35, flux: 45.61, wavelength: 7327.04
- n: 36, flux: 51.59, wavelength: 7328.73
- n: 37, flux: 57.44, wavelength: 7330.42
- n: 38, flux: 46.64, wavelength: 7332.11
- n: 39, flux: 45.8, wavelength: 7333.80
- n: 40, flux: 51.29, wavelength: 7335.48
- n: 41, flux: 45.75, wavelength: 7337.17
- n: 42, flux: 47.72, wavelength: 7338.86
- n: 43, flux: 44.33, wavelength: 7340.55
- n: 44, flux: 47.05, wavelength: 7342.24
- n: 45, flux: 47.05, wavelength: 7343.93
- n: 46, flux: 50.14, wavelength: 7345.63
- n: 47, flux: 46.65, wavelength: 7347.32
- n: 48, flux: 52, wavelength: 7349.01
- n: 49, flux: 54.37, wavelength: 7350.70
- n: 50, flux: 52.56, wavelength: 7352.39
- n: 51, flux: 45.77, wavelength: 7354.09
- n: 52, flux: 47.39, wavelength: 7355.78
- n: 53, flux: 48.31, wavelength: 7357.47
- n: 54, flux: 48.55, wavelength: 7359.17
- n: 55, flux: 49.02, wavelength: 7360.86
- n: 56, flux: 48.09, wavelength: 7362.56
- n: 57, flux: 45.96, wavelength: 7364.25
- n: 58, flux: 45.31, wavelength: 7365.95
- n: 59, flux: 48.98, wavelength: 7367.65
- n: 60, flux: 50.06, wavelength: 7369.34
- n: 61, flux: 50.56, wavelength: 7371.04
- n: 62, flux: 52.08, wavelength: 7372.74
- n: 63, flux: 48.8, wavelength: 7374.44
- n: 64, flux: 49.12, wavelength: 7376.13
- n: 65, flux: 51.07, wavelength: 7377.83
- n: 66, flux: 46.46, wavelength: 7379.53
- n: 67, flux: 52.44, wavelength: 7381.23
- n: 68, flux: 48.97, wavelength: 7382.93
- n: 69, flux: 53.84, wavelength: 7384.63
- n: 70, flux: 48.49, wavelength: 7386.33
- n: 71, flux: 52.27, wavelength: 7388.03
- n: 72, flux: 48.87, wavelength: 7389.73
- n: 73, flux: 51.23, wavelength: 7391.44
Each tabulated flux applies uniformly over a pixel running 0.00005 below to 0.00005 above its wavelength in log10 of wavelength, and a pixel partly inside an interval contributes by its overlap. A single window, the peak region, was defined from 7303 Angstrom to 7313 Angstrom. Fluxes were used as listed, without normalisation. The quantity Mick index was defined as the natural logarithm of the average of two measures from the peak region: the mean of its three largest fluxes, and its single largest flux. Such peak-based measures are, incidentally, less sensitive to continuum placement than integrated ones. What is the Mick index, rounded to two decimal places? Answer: 3.95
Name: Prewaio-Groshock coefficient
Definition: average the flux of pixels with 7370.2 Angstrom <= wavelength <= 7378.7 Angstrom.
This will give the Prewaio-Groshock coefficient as 50.3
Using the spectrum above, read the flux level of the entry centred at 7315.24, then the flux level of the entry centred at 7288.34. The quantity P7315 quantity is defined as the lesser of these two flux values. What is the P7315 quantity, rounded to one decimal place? 46.3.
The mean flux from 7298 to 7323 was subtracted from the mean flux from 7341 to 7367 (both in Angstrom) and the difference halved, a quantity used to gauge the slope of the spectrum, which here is -0.1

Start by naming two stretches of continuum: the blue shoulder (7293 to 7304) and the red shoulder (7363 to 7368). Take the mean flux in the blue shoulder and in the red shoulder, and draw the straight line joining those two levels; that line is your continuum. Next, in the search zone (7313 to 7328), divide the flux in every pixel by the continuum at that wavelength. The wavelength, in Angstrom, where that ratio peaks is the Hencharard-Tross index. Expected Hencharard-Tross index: 7318.61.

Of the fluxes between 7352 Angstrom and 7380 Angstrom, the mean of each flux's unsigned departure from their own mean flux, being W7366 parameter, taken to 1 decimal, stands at 1.6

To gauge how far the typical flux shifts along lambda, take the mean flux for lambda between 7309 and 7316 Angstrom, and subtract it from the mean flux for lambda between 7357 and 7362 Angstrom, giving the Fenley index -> -1.5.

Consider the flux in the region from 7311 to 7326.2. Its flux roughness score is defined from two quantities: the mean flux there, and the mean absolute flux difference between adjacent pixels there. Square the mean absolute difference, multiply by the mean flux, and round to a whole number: 237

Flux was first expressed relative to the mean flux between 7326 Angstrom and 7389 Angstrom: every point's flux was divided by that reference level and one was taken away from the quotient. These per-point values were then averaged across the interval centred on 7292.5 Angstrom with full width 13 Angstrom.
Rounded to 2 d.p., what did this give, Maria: -0.05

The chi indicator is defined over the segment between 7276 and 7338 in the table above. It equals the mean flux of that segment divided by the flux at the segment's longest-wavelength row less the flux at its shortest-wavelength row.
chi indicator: -49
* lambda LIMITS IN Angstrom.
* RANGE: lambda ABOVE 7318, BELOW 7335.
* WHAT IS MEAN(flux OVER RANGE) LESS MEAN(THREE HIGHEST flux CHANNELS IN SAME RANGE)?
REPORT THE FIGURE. -4.5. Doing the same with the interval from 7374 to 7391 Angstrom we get -2.8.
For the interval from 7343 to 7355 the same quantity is -3.2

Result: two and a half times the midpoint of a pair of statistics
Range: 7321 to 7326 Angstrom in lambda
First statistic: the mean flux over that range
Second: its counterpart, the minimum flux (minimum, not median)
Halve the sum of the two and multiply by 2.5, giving 120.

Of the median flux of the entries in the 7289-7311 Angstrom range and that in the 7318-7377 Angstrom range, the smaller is 47.4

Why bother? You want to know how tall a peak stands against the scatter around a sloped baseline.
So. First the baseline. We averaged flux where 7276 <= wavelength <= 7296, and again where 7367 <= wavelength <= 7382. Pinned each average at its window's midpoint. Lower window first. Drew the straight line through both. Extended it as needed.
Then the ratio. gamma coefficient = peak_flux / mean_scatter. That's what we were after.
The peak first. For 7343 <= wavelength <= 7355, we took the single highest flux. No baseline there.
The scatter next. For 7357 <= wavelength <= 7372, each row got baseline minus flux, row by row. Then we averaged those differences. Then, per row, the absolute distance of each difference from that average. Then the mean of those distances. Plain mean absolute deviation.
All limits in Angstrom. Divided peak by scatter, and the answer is 44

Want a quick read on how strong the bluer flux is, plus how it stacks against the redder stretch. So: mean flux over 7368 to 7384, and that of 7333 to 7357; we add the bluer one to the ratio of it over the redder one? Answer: 49.4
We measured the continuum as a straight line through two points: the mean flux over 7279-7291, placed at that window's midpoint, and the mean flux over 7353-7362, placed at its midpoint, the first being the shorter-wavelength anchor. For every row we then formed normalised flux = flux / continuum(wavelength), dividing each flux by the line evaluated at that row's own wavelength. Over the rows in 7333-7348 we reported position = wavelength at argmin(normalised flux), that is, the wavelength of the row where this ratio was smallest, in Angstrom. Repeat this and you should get 7340.55 Angstrom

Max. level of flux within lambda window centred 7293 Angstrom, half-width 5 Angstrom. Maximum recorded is 51.52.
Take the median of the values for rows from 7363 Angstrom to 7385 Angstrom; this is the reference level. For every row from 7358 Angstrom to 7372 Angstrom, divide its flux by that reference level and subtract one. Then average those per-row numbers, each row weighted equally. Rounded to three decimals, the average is -0.016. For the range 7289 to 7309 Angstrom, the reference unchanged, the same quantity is -0.035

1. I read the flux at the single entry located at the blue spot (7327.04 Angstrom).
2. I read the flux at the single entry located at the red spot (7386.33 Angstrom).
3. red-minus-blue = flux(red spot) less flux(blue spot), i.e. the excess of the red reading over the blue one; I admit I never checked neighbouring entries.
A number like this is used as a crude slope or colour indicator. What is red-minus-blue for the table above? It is 3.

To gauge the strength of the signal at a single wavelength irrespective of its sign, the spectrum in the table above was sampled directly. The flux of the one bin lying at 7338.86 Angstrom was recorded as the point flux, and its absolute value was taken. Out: 47.7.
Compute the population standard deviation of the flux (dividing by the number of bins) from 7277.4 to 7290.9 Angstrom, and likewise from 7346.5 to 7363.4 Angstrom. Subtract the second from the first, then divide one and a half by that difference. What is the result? 10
